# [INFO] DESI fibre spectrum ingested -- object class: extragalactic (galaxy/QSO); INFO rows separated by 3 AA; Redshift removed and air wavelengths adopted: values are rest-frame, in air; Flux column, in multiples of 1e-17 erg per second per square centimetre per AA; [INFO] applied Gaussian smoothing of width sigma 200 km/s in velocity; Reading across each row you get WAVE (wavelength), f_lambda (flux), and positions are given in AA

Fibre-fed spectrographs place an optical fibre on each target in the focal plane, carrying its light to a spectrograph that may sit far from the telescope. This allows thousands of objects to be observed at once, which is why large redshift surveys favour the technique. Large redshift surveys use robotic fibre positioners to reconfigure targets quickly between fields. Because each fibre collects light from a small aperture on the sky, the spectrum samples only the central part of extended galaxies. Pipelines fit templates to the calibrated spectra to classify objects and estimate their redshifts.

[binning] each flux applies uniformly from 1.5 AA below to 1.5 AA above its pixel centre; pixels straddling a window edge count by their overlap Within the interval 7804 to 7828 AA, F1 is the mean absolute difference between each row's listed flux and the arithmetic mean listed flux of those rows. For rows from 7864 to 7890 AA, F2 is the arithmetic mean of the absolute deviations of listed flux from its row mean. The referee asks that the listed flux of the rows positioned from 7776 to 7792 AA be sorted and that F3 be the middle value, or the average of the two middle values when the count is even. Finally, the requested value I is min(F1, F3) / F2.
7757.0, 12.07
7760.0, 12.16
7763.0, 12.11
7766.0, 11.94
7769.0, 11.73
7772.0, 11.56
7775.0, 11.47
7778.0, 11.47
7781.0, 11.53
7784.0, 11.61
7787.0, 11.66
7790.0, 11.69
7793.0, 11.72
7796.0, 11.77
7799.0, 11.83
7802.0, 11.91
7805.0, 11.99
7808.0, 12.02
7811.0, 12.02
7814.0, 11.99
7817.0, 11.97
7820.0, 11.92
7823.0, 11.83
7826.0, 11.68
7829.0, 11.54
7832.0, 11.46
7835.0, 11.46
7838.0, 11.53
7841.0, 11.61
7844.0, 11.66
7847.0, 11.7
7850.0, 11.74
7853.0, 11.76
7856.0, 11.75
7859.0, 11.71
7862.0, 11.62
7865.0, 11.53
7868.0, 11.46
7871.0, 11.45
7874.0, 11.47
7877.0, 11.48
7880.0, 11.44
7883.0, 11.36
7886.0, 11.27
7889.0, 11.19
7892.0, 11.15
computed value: 1.0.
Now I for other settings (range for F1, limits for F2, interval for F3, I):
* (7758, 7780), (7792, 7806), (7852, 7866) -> 3.0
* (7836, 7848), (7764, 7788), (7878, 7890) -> 0.5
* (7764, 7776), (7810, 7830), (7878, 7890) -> 1.1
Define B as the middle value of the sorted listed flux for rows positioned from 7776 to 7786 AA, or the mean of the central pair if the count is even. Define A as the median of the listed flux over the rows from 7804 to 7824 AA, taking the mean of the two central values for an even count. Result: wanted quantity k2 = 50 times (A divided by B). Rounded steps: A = 12.0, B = 11.5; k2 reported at 52.0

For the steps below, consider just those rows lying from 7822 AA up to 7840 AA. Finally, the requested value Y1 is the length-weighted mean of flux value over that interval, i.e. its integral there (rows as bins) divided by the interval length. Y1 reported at 11.6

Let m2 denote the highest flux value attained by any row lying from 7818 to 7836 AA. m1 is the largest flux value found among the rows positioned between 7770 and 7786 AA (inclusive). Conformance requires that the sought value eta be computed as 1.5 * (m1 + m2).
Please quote 35.3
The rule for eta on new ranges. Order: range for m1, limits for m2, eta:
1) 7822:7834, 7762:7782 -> 35.9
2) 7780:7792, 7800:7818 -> 35.6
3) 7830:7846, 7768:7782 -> 35.1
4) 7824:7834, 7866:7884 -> 34.7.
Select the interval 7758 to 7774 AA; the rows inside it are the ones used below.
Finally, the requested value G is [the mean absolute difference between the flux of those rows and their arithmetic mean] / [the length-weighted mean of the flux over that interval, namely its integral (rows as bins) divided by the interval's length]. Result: 0.0172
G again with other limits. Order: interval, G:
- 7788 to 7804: 0.0058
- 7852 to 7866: 0.0068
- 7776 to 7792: 0.0063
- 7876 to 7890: 0.0083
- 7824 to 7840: 0.0053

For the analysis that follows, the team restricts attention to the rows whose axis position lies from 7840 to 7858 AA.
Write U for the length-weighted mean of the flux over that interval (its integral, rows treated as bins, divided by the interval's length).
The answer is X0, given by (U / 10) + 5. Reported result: 6.17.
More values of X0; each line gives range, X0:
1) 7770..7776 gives 6.15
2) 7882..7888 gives 6.13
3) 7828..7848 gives 6.16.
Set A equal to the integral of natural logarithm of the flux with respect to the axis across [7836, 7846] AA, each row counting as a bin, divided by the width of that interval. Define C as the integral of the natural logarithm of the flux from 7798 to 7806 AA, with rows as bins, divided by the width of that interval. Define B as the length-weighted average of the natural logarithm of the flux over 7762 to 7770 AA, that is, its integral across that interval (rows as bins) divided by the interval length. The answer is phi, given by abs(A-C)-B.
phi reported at -2.45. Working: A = 2.45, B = 2.48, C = 2.48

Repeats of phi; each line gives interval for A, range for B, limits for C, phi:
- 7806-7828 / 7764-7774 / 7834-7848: -2.44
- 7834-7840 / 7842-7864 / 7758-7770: -2.42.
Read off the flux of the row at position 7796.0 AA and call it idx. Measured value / 11.77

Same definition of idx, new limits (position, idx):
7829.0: 11.54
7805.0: 11.99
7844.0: 11.66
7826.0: 11.68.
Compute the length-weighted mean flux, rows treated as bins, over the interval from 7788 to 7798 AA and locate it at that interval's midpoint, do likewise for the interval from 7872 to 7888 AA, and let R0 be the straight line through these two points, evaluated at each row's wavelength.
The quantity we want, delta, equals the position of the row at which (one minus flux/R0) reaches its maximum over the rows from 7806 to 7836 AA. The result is 7832.0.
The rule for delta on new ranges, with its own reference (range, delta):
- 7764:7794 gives 7775.0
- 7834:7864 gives 7835.0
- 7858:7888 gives 7886.0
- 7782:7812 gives 7784.0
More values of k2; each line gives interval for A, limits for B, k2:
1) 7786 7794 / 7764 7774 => 49.8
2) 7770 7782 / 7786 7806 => 48.9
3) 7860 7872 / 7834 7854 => 49.3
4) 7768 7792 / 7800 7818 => 48.3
